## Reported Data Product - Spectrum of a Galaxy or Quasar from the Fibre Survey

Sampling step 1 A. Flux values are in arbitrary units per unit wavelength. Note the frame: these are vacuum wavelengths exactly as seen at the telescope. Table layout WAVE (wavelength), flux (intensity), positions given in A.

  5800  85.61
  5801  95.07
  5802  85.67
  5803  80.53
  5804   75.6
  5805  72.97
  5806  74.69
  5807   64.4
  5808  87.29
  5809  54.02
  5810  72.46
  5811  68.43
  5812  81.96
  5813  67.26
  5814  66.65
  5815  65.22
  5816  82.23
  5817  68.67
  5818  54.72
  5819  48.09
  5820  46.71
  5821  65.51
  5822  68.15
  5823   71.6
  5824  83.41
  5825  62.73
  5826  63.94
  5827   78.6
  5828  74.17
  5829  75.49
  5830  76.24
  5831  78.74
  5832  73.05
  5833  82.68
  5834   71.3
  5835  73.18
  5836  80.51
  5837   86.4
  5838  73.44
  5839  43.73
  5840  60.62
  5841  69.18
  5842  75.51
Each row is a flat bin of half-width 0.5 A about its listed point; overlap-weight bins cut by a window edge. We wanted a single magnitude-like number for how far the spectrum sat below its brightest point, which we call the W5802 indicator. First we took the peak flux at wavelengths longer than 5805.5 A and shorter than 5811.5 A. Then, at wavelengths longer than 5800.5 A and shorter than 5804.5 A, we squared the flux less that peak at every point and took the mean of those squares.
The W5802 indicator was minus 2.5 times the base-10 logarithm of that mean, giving -4.5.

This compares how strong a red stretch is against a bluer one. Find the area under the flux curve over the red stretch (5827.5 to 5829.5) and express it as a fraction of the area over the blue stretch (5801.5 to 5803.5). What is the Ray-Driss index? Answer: 0.90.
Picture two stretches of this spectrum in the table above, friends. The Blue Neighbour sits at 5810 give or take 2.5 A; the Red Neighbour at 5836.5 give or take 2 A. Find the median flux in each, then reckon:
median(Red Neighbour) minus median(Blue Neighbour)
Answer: 5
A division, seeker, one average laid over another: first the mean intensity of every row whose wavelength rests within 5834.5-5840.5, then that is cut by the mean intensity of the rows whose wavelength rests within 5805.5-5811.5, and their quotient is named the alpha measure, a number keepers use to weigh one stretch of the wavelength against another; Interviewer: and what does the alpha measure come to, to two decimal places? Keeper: 0.99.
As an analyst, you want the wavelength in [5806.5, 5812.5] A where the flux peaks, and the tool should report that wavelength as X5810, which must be 5808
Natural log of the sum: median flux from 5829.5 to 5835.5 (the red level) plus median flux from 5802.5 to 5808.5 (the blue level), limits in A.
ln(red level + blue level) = 5.01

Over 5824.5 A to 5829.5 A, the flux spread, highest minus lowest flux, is 15.9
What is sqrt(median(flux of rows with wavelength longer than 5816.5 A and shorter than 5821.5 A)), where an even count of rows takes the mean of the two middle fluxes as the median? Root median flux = 7.40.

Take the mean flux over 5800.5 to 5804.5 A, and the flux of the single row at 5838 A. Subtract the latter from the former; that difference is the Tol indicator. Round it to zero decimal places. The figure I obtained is 11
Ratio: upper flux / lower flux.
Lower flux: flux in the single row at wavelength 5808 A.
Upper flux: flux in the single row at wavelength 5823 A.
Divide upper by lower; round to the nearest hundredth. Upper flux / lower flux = 0.82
